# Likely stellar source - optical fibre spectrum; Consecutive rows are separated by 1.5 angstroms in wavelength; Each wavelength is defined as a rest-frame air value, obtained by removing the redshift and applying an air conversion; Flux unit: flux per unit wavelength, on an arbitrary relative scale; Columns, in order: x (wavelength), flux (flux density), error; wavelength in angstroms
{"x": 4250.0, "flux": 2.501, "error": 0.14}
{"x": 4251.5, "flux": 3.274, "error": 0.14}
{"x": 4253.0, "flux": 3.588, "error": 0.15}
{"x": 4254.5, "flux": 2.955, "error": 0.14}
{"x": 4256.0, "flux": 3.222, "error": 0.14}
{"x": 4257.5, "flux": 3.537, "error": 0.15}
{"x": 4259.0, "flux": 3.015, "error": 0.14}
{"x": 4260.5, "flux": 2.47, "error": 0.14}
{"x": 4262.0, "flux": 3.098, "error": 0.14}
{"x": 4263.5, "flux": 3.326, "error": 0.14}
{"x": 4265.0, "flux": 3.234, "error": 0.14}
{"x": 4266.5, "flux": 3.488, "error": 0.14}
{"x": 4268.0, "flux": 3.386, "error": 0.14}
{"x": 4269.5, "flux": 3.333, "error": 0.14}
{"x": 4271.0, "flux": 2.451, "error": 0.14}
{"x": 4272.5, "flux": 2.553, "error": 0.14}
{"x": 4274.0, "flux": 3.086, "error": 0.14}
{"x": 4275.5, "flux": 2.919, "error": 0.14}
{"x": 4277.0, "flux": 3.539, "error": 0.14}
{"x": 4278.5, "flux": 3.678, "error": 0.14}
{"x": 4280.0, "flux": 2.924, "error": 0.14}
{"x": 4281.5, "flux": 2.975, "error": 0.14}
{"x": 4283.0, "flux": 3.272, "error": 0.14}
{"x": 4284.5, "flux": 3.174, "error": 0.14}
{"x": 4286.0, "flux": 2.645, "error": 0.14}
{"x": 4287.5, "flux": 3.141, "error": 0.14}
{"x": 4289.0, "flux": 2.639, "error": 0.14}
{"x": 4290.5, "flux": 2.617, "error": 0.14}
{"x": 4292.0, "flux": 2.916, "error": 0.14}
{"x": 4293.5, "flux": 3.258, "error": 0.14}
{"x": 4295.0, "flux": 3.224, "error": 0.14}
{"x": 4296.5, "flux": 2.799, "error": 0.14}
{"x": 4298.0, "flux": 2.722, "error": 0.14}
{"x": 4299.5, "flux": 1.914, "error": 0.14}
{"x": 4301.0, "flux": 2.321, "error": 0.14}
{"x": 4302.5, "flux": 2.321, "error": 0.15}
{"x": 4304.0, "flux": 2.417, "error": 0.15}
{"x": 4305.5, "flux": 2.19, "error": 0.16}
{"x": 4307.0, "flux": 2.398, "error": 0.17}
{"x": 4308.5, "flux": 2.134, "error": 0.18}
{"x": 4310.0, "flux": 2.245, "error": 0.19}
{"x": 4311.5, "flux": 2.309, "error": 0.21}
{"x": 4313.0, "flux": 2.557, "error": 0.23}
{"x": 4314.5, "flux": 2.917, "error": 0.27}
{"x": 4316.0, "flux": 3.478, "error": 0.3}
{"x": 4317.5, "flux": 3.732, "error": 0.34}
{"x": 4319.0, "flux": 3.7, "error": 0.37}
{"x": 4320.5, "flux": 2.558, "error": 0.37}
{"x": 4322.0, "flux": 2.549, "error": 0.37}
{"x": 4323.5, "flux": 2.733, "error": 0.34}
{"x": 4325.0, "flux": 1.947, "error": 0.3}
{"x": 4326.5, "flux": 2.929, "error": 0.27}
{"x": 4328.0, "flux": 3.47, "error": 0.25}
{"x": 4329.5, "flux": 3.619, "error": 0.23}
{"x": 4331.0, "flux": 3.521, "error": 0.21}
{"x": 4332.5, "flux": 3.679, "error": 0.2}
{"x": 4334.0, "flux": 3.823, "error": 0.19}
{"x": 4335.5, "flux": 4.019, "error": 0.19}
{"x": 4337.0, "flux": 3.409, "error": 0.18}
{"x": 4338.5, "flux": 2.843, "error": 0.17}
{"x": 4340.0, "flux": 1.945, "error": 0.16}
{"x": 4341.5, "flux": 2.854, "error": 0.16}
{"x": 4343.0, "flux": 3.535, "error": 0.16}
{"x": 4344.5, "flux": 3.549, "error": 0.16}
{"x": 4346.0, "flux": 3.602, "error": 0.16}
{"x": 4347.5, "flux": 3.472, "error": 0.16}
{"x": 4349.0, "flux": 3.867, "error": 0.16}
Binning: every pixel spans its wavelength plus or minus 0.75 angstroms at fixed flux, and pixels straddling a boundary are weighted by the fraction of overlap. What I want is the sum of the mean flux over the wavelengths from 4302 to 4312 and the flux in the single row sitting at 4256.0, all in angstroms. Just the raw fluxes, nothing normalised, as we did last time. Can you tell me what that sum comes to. 5.5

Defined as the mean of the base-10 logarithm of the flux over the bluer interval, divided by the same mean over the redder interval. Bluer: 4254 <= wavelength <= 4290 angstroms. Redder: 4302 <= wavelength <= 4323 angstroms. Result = 1.16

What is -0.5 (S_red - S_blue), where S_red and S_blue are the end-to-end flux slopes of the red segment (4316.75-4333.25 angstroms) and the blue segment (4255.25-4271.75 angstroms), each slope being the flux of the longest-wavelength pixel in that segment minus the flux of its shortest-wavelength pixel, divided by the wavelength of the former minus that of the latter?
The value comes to -0.024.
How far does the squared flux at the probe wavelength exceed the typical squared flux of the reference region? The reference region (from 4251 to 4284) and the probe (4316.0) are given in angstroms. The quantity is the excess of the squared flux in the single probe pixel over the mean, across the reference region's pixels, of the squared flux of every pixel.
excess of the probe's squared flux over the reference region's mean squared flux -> 2.1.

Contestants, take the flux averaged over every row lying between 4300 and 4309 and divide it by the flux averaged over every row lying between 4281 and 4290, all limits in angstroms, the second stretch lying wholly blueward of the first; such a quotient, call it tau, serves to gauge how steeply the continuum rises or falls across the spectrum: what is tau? 0.77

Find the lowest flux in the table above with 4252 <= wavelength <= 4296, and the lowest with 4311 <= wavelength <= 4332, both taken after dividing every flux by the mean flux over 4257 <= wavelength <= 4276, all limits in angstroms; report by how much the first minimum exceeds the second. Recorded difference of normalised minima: 0.164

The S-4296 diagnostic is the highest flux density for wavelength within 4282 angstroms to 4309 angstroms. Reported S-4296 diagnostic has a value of 3.272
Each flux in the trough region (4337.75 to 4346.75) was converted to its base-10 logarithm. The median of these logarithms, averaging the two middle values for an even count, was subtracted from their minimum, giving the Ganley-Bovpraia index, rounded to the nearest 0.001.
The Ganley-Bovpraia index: -0.213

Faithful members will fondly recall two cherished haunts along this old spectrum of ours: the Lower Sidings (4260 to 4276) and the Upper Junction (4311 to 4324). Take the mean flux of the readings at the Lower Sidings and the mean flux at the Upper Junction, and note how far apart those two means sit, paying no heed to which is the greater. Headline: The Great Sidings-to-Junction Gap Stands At 0.08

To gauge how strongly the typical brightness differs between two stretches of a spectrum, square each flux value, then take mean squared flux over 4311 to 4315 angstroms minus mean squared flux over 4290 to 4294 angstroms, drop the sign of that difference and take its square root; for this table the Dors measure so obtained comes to 1.4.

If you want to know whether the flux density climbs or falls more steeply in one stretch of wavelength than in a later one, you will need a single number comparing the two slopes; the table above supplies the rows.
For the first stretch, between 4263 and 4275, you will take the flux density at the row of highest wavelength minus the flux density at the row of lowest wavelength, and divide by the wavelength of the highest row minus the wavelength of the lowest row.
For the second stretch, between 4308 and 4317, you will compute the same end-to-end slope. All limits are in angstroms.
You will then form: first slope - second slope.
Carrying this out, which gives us -0.20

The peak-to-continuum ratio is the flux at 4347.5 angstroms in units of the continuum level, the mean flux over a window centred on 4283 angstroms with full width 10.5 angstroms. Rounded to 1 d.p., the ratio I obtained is 1.1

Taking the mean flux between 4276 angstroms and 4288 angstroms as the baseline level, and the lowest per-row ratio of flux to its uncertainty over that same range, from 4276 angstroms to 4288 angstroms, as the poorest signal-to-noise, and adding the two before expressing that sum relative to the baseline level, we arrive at 7.0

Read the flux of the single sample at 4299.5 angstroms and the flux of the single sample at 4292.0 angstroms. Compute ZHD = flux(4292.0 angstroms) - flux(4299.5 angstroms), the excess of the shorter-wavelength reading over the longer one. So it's 1.0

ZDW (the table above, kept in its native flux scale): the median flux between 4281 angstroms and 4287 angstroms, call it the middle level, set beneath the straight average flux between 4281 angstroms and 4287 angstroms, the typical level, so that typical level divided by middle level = 0.98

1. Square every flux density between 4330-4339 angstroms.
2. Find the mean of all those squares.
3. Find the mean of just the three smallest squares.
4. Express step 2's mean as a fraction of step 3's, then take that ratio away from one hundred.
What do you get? 98.8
